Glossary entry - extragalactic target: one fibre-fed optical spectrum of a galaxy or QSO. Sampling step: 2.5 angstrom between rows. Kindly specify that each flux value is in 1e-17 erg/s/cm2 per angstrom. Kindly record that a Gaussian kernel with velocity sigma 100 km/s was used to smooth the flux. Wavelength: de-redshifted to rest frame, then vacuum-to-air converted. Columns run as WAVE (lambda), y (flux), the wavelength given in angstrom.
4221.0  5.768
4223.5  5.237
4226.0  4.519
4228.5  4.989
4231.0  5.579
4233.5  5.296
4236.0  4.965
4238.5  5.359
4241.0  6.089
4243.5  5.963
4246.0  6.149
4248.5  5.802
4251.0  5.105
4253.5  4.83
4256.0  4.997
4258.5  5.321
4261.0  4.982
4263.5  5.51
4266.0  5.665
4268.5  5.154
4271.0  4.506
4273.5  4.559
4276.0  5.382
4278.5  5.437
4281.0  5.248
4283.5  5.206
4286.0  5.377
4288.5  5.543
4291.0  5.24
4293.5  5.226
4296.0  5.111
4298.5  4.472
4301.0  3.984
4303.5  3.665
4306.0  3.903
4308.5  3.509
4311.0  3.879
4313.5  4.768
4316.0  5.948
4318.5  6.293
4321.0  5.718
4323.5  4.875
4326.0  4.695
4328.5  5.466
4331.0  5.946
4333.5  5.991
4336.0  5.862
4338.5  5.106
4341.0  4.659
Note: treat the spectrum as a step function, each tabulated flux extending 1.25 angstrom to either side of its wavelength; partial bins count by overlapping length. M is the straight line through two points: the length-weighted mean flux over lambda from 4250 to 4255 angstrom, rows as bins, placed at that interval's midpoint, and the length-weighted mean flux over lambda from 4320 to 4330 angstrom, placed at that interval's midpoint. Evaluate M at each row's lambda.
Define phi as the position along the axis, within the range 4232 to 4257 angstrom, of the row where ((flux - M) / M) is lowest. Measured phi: 4253.5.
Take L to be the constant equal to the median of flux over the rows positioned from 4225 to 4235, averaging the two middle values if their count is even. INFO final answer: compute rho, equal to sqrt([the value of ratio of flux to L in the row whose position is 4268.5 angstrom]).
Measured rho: 1.00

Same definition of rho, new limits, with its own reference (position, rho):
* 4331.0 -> 1.08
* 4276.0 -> 1.02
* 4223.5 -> 1.01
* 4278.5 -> 1.03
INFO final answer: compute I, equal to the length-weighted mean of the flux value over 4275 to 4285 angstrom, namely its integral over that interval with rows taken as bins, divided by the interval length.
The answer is 5.3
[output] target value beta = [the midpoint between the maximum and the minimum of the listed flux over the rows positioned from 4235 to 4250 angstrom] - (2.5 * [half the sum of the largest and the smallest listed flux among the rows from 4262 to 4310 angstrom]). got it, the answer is -5.9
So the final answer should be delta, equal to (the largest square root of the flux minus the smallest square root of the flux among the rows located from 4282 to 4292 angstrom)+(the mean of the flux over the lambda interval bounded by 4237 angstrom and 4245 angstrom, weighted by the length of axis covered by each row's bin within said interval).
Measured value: 5.86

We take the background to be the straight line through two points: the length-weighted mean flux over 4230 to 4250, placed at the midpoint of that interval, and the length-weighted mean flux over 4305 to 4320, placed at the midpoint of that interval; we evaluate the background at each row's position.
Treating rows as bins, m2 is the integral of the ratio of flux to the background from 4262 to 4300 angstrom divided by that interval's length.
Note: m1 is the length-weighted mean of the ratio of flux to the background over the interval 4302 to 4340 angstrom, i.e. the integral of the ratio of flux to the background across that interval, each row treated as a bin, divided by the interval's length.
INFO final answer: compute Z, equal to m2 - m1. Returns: -0.08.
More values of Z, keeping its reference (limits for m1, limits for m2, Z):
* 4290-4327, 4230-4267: -0.01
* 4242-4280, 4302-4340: 0.11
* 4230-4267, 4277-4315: -0.03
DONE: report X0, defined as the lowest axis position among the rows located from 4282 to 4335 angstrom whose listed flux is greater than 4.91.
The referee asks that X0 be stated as 4283.5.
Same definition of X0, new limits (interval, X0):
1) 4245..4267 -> 4246.0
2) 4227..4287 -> 4228.5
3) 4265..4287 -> 4266.0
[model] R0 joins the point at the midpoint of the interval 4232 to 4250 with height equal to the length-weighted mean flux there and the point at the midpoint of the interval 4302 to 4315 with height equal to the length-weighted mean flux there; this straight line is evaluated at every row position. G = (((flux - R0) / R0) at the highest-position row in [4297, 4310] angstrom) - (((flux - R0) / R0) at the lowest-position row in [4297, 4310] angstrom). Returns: -0.18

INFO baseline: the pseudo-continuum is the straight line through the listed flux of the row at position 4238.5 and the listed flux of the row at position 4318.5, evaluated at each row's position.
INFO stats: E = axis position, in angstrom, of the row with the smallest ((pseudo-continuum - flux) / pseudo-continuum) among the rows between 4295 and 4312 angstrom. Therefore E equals 4296.0 angstrom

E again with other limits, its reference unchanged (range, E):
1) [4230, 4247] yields 4241.0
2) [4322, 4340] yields 4333.5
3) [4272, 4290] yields 4278.5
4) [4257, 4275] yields 4266.0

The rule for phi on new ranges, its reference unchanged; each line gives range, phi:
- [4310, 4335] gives 4311.0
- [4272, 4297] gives 4273.5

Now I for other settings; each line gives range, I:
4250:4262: 5.0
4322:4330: 5.1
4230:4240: 5.3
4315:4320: 6.1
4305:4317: 4.4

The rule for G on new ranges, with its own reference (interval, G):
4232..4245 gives 0.16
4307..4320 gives 0.80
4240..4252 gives -0.13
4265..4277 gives 0.00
